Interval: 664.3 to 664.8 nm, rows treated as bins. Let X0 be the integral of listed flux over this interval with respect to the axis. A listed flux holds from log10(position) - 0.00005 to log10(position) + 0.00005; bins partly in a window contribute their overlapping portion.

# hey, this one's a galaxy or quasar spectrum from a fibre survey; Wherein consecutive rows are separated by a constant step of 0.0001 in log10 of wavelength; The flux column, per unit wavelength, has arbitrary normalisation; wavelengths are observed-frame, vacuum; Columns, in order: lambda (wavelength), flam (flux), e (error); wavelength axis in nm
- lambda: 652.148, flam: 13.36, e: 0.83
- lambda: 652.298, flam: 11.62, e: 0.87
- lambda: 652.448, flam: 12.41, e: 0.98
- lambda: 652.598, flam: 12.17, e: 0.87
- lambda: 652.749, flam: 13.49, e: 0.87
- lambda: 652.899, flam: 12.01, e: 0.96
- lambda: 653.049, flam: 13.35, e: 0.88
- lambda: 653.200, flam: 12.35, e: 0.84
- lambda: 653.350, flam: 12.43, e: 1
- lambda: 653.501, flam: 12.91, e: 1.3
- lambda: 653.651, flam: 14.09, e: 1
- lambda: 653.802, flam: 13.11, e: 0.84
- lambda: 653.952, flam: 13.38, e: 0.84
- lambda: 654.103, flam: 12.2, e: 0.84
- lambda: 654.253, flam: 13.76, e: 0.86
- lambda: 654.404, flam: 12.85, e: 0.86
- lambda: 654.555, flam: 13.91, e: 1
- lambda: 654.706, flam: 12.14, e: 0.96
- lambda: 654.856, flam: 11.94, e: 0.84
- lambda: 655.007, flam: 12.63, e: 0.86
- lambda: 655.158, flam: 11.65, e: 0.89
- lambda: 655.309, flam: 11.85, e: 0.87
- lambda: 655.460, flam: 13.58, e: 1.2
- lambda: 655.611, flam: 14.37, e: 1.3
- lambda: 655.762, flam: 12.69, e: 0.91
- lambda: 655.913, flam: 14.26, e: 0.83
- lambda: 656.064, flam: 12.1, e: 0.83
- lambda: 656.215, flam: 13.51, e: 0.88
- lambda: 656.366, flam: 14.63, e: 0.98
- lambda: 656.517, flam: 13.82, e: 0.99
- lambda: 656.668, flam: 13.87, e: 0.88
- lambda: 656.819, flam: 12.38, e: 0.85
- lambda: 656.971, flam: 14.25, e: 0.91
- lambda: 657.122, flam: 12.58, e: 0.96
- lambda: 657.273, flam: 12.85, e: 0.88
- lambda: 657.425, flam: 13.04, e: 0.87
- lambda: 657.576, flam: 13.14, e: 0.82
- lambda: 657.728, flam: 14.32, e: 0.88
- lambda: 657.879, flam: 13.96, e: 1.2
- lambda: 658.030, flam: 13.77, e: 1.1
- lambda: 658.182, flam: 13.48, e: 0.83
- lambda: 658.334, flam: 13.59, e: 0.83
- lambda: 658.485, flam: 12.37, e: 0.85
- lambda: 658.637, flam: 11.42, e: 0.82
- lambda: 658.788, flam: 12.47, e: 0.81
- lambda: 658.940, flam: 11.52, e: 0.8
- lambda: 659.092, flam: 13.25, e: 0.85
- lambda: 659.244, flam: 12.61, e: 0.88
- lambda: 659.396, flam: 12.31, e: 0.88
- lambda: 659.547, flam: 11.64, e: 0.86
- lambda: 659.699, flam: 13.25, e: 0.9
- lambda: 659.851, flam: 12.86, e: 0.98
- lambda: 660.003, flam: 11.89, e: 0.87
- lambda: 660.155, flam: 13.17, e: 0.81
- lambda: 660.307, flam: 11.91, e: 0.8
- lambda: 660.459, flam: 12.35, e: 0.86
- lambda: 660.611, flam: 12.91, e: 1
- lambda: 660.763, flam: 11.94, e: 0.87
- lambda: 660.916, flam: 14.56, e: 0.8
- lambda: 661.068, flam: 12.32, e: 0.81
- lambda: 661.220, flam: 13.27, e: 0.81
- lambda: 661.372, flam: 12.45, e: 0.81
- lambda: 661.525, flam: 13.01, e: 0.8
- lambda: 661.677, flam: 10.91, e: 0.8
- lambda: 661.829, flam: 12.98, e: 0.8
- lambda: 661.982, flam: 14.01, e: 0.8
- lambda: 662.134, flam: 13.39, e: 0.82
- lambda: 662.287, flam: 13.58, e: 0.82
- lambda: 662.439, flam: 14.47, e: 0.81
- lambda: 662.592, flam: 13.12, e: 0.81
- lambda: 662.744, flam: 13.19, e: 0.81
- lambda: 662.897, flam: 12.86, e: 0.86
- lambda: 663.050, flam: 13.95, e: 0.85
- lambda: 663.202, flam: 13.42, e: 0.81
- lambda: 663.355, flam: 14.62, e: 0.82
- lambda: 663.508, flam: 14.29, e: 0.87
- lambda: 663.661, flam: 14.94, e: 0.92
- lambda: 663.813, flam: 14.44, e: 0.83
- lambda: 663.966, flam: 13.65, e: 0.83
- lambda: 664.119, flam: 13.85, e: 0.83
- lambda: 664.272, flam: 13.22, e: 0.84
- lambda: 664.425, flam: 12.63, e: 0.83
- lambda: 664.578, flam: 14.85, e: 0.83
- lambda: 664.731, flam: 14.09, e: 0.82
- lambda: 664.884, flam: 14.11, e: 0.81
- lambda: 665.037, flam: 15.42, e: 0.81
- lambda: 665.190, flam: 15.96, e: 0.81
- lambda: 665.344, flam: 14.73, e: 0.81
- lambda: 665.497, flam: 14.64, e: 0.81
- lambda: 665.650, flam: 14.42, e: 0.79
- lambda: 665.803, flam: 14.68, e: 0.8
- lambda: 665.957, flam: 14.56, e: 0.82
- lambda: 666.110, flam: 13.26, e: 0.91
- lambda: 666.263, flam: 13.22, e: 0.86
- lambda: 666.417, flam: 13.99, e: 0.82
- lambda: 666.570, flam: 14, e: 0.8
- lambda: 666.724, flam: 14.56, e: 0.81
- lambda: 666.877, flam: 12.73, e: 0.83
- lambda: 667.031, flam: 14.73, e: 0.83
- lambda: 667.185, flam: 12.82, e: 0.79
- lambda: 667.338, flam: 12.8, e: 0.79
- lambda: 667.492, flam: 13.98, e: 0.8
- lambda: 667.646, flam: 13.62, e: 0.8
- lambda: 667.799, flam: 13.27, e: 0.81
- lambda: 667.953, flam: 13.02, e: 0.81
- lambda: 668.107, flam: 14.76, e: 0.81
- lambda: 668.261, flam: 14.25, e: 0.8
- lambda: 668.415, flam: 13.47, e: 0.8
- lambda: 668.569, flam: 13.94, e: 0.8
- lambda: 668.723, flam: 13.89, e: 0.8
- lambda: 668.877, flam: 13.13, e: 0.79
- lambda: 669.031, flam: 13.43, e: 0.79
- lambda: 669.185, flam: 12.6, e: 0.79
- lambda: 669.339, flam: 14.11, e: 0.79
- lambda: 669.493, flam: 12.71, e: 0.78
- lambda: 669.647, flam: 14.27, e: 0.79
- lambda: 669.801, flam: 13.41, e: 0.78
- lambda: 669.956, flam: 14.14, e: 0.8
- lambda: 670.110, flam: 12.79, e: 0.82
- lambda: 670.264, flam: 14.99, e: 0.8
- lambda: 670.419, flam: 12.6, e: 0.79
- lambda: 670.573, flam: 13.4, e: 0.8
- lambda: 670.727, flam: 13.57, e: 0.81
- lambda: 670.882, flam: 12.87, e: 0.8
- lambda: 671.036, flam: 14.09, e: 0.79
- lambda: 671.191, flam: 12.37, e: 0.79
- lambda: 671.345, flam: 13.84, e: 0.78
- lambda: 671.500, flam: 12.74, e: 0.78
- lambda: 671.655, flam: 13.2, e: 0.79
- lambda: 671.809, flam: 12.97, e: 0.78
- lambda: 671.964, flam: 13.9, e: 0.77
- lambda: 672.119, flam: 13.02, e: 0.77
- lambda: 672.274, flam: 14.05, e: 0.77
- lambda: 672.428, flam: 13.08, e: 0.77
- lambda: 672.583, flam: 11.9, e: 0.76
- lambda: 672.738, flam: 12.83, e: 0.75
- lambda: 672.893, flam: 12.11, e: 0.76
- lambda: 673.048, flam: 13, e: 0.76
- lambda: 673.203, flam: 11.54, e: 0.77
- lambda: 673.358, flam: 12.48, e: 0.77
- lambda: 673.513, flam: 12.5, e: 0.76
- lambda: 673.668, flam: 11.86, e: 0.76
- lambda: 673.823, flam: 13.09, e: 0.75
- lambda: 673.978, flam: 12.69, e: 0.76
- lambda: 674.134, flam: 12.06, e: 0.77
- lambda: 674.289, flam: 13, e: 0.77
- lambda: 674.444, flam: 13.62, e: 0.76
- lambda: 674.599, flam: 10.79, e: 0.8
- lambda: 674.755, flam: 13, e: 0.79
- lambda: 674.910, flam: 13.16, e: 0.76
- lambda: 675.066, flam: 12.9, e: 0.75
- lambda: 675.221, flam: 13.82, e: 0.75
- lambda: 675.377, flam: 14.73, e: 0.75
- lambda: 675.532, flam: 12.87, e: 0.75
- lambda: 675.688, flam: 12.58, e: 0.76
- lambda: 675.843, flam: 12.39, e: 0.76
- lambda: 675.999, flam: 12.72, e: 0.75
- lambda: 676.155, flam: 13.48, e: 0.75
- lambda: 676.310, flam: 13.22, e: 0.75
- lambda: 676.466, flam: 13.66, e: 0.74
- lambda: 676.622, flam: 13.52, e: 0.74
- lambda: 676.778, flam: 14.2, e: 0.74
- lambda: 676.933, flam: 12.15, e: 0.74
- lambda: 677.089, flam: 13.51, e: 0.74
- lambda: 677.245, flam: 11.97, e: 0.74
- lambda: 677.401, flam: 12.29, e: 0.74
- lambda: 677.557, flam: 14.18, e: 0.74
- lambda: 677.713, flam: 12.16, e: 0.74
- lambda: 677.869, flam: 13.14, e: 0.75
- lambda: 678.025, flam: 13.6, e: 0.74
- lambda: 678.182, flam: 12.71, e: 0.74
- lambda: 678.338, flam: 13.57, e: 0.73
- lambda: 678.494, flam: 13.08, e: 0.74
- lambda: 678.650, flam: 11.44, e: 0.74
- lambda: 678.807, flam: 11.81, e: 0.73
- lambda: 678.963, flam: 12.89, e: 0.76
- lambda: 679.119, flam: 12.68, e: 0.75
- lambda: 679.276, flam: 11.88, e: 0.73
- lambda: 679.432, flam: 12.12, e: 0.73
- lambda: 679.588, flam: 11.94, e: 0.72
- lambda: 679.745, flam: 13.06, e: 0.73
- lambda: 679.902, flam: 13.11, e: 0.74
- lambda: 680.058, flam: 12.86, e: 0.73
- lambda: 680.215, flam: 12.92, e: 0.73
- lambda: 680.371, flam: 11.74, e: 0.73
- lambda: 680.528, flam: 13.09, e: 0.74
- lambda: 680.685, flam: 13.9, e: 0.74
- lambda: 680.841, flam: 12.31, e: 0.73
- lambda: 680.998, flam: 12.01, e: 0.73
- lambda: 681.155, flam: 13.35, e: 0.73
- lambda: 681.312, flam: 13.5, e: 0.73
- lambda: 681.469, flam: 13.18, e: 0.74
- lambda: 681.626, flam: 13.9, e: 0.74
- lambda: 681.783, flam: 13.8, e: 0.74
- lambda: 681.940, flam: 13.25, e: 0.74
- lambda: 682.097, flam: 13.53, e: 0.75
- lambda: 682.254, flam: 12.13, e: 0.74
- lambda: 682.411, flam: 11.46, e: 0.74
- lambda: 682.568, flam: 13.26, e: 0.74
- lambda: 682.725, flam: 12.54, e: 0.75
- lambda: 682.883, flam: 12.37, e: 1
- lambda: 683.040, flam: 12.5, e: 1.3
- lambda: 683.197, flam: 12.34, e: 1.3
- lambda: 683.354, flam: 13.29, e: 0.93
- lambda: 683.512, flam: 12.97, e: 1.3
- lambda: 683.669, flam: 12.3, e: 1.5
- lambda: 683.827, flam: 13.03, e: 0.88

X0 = 6.90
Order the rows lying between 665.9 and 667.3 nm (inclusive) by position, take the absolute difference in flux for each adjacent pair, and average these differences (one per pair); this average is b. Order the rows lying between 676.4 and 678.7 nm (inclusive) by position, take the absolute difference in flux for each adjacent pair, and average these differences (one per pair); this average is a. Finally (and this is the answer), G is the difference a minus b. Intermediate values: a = 1.09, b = 1.05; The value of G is 0.04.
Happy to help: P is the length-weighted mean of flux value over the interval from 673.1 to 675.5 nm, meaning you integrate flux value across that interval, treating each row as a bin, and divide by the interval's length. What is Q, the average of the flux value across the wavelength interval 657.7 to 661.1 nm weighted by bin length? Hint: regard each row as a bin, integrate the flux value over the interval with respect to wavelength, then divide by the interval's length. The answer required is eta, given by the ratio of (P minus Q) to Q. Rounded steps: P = 12.8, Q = 12.8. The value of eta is 0.00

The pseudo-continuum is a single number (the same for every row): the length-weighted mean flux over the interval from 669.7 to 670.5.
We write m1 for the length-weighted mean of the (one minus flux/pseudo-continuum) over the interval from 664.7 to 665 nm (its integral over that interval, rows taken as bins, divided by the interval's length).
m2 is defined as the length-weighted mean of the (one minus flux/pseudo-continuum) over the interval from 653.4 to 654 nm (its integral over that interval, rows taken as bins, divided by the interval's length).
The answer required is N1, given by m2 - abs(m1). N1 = -0.030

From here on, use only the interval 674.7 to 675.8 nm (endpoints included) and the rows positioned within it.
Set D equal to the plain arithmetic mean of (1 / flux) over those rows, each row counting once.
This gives 0.0754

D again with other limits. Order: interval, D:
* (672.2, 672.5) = 0.0738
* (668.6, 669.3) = 0.0755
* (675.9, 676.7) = 0.0751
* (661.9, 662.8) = 0.0735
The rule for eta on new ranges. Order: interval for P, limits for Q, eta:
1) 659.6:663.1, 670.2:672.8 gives -0.02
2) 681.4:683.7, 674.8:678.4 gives -0.02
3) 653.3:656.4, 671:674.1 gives 0.02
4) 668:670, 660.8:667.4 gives -0.01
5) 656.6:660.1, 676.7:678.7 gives 0.00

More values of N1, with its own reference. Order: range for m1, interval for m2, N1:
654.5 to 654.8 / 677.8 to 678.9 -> 0.010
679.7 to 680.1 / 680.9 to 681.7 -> -0.011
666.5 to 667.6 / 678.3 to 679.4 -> 0.083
